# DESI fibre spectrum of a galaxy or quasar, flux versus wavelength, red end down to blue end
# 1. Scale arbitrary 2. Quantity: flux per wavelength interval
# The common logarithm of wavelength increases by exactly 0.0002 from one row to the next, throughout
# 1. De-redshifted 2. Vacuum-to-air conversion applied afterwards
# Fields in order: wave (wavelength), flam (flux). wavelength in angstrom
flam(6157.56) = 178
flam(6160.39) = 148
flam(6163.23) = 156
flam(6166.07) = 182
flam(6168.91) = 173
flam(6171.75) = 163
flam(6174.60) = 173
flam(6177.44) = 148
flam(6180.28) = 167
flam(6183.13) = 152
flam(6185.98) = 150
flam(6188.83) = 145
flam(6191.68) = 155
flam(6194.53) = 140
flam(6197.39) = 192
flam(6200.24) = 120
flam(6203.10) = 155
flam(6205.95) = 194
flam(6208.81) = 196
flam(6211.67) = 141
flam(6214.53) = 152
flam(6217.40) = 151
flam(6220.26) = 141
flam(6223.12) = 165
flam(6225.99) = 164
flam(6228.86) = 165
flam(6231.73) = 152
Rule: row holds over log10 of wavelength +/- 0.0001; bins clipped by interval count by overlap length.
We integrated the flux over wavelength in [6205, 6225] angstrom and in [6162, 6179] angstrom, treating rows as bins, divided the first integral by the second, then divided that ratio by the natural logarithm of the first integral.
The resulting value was 0.14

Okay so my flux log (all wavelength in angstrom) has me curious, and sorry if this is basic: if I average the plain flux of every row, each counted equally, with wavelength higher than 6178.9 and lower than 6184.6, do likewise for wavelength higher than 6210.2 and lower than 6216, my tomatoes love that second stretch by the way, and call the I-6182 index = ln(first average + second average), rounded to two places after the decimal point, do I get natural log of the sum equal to 5.72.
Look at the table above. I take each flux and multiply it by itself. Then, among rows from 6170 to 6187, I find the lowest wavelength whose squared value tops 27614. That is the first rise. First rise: 6174.60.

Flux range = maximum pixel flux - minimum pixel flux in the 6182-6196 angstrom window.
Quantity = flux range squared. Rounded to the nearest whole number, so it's 225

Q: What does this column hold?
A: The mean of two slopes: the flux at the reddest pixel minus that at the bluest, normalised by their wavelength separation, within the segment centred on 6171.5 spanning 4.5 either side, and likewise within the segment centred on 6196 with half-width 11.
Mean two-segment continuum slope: 1.1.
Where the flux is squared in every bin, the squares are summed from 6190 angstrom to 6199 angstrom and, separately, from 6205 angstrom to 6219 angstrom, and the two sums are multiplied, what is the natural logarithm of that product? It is 23.2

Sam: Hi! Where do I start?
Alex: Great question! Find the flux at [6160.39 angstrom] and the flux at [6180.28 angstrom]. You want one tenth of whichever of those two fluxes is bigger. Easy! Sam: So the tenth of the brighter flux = 16.7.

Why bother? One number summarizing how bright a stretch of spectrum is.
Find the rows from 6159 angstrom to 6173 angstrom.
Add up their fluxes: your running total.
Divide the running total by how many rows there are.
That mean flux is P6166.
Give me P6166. 164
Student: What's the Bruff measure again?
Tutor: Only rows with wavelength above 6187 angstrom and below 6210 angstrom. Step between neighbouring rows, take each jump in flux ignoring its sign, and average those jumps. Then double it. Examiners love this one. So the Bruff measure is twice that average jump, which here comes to 64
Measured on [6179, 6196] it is 19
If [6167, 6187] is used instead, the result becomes 27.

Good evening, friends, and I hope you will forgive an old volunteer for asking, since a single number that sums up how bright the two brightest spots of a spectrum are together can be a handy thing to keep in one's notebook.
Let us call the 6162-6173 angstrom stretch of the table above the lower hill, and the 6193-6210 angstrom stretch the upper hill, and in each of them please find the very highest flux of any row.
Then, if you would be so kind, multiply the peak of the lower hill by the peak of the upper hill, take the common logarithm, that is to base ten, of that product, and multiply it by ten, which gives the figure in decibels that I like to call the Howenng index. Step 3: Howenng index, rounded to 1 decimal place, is 45.5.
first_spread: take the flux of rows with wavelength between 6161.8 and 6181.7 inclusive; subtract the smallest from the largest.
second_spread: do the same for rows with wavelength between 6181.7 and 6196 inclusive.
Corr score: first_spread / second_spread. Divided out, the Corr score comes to 2.3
